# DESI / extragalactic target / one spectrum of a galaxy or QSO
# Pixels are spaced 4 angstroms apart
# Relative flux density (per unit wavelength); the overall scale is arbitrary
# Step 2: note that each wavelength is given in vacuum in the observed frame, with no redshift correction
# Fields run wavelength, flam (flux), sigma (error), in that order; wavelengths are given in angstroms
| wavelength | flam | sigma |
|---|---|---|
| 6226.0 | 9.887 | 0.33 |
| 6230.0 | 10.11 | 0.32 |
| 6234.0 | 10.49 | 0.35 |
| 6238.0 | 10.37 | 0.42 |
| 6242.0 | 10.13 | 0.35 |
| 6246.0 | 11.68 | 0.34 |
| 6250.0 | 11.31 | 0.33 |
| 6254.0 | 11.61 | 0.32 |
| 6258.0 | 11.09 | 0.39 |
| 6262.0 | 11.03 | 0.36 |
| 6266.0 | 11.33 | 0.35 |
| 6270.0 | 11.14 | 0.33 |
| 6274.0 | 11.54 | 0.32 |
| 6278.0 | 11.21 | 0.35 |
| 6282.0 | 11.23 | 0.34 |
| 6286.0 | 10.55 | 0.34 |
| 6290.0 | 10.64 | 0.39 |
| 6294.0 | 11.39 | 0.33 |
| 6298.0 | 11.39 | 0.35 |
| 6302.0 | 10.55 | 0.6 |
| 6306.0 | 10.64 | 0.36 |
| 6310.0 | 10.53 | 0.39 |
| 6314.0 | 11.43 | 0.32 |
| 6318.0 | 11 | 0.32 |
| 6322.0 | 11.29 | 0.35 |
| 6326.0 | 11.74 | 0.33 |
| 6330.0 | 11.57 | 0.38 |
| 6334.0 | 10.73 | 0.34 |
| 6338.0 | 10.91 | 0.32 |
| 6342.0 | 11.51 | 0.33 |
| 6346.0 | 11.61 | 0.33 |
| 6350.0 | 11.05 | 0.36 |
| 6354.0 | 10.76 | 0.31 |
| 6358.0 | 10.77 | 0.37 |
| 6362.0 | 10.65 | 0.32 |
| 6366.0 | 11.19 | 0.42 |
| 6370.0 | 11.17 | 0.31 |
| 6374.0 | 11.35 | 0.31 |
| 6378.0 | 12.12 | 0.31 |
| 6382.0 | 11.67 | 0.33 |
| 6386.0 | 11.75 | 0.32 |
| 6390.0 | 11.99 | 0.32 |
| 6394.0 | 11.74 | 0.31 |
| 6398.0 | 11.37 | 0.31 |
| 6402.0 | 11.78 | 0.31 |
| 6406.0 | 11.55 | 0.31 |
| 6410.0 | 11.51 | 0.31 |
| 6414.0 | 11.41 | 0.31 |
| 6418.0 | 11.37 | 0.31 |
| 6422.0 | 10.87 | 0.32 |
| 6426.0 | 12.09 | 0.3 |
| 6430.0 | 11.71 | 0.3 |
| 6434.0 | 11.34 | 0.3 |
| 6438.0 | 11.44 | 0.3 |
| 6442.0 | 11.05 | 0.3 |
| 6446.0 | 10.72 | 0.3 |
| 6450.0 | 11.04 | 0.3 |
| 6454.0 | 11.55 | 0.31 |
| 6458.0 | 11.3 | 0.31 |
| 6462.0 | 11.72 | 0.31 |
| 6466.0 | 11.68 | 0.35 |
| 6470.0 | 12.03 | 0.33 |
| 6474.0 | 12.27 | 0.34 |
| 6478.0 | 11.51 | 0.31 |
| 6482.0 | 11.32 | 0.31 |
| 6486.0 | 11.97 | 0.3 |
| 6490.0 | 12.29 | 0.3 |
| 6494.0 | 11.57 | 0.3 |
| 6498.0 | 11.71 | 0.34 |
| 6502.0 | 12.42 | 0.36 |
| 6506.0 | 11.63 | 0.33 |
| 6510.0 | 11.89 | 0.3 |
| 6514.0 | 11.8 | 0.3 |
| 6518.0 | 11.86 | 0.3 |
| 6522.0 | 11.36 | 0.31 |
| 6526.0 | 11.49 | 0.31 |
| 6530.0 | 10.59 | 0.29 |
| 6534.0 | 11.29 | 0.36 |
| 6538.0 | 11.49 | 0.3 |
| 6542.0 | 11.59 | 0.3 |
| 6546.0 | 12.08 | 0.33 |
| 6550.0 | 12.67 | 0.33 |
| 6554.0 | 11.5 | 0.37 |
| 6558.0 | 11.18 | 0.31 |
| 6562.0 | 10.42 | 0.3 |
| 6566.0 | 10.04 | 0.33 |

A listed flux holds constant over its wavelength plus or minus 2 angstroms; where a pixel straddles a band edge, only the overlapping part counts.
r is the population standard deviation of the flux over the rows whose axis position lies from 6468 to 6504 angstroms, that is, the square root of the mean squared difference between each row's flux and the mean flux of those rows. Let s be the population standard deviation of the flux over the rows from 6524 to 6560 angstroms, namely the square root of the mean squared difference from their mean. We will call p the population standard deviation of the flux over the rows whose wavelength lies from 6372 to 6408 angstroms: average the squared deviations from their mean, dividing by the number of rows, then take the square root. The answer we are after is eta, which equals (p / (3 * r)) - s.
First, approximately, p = 0.24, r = 0.367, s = 0.54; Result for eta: -0.326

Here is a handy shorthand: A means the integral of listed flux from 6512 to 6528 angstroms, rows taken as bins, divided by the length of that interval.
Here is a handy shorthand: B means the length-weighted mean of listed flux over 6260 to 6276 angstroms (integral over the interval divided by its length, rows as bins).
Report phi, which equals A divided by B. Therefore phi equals 1.03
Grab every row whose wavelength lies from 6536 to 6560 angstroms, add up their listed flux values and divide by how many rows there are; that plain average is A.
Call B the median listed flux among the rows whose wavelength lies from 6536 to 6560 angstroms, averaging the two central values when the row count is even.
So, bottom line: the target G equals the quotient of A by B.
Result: 1.02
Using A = 11.8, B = 11.5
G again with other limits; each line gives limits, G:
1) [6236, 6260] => 0.98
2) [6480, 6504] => 1.00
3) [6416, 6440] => 1.01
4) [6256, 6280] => 1.00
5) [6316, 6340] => 1.01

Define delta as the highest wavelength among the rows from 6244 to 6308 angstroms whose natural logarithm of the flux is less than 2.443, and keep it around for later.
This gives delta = 6306.0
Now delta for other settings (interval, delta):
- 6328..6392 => 6374.0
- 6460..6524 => 6522.0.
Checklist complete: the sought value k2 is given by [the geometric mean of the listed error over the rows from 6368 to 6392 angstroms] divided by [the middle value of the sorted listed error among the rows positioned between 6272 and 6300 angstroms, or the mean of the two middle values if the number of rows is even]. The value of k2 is 0.93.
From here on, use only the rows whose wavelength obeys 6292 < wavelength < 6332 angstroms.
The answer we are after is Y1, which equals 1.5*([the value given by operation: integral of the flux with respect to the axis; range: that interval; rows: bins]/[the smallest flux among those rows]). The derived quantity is 63.5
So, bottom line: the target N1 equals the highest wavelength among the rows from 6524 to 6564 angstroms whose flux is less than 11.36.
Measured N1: 6562.0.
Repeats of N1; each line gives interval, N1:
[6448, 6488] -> 6482.0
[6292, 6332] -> 6322.0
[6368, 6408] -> 6374.0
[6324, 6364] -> 6362.0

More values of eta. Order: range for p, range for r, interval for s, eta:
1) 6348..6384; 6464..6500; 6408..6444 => 0.131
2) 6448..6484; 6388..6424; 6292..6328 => -0.023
